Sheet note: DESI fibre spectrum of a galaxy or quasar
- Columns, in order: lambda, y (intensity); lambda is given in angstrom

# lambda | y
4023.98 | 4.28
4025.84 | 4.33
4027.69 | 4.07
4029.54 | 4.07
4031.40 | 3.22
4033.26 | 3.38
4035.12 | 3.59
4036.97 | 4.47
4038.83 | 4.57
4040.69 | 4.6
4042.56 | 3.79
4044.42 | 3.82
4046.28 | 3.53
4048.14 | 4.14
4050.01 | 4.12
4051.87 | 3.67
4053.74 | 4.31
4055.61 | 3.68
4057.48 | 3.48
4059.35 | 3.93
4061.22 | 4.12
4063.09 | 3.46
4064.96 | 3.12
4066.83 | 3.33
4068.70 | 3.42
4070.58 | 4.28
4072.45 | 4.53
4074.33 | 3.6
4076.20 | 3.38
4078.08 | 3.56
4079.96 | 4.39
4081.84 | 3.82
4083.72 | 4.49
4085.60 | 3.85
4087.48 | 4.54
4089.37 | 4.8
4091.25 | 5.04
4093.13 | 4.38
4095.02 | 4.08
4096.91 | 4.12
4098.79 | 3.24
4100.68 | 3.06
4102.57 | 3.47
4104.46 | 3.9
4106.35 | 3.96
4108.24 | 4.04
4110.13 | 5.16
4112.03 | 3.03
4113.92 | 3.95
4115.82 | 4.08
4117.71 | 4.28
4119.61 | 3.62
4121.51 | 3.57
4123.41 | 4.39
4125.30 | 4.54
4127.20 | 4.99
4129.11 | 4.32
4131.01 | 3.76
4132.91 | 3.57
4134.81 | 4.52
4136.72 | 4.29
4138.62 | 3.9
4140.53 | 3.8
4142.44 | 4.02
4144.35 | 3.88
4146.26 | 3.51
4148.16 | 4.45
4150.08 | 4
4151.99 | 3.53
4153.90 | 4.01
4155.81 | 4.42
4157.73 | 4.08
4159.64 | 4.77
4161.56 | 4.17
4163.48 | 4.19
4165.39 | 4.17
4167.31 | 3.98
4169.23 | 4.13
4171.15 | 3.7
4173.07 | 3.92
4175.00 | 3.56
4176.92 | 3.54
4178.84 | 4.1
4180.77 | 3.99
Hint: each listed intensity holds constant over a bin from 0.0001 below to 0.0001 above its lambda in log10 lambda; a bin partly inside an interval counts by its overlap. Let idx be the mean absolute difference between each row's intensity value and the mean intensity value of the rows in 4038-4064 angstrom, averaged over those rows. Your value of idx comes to 0.31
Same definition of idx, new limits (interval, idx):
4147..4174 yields 0.22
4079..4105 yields 0.45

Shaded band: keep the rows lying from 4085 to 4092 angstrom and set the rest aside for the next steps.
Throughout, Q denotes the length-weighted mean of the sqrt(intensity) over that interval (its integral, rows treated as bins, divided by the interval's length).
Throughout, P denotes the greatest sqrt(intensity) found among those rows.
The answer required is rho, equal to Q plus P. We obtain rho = 4.38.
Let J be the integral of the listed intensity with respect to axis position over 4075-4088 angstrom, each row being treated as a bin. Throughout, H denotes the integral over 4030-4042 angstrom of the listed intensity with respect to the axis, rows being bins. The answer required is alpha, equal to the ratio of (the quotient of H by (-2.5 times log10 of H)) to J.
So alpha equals -0.22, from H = 48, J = 52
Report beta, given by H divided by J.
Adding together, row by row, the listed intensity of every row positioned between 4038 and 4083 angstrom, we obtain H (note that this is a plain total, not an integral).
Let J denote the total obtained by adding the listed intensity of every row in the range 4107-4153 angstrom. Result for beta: 0.95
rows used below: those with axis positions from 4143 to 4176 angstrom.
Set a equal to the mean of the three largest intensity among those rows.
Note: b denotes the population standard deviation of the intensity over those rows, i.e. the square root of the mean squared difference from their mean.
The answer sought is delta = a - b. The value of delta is 4.22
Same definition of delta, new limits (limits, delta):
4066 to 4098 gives 4.29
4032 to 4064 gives 4.16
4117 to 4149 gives 4.27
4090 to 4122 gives 4.28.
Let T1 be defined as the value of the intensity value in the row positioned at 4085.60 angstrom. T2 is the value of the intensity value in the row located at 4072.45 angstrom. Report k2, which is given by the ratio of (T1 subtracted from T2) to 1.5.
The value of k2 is 0.45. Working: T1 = 3.85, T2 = 4.53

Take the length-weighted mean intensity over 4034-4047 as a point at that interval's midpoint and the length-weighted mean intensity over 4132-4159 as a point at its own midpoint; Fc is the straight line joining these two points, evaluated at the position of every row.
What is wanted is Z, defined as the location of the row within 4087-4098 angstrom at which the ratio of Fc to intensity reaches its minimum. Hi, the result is 4091.25 angstrom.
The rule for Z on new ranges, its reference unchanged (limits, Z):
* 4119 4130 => 4127.20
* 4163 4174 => 4163.48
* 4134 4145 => 4134.81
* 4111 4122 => 4117.71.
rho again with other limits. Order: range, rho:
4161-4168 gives 4.08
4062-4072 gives 3.96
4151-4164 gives 4.22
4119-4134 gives 4.26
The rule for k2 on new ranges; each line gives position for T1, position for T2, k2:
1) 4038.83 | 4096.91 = -0.30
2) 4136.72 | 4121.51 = -0.48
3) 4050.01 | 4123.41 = 0.18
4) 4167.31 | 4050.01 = 0.09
